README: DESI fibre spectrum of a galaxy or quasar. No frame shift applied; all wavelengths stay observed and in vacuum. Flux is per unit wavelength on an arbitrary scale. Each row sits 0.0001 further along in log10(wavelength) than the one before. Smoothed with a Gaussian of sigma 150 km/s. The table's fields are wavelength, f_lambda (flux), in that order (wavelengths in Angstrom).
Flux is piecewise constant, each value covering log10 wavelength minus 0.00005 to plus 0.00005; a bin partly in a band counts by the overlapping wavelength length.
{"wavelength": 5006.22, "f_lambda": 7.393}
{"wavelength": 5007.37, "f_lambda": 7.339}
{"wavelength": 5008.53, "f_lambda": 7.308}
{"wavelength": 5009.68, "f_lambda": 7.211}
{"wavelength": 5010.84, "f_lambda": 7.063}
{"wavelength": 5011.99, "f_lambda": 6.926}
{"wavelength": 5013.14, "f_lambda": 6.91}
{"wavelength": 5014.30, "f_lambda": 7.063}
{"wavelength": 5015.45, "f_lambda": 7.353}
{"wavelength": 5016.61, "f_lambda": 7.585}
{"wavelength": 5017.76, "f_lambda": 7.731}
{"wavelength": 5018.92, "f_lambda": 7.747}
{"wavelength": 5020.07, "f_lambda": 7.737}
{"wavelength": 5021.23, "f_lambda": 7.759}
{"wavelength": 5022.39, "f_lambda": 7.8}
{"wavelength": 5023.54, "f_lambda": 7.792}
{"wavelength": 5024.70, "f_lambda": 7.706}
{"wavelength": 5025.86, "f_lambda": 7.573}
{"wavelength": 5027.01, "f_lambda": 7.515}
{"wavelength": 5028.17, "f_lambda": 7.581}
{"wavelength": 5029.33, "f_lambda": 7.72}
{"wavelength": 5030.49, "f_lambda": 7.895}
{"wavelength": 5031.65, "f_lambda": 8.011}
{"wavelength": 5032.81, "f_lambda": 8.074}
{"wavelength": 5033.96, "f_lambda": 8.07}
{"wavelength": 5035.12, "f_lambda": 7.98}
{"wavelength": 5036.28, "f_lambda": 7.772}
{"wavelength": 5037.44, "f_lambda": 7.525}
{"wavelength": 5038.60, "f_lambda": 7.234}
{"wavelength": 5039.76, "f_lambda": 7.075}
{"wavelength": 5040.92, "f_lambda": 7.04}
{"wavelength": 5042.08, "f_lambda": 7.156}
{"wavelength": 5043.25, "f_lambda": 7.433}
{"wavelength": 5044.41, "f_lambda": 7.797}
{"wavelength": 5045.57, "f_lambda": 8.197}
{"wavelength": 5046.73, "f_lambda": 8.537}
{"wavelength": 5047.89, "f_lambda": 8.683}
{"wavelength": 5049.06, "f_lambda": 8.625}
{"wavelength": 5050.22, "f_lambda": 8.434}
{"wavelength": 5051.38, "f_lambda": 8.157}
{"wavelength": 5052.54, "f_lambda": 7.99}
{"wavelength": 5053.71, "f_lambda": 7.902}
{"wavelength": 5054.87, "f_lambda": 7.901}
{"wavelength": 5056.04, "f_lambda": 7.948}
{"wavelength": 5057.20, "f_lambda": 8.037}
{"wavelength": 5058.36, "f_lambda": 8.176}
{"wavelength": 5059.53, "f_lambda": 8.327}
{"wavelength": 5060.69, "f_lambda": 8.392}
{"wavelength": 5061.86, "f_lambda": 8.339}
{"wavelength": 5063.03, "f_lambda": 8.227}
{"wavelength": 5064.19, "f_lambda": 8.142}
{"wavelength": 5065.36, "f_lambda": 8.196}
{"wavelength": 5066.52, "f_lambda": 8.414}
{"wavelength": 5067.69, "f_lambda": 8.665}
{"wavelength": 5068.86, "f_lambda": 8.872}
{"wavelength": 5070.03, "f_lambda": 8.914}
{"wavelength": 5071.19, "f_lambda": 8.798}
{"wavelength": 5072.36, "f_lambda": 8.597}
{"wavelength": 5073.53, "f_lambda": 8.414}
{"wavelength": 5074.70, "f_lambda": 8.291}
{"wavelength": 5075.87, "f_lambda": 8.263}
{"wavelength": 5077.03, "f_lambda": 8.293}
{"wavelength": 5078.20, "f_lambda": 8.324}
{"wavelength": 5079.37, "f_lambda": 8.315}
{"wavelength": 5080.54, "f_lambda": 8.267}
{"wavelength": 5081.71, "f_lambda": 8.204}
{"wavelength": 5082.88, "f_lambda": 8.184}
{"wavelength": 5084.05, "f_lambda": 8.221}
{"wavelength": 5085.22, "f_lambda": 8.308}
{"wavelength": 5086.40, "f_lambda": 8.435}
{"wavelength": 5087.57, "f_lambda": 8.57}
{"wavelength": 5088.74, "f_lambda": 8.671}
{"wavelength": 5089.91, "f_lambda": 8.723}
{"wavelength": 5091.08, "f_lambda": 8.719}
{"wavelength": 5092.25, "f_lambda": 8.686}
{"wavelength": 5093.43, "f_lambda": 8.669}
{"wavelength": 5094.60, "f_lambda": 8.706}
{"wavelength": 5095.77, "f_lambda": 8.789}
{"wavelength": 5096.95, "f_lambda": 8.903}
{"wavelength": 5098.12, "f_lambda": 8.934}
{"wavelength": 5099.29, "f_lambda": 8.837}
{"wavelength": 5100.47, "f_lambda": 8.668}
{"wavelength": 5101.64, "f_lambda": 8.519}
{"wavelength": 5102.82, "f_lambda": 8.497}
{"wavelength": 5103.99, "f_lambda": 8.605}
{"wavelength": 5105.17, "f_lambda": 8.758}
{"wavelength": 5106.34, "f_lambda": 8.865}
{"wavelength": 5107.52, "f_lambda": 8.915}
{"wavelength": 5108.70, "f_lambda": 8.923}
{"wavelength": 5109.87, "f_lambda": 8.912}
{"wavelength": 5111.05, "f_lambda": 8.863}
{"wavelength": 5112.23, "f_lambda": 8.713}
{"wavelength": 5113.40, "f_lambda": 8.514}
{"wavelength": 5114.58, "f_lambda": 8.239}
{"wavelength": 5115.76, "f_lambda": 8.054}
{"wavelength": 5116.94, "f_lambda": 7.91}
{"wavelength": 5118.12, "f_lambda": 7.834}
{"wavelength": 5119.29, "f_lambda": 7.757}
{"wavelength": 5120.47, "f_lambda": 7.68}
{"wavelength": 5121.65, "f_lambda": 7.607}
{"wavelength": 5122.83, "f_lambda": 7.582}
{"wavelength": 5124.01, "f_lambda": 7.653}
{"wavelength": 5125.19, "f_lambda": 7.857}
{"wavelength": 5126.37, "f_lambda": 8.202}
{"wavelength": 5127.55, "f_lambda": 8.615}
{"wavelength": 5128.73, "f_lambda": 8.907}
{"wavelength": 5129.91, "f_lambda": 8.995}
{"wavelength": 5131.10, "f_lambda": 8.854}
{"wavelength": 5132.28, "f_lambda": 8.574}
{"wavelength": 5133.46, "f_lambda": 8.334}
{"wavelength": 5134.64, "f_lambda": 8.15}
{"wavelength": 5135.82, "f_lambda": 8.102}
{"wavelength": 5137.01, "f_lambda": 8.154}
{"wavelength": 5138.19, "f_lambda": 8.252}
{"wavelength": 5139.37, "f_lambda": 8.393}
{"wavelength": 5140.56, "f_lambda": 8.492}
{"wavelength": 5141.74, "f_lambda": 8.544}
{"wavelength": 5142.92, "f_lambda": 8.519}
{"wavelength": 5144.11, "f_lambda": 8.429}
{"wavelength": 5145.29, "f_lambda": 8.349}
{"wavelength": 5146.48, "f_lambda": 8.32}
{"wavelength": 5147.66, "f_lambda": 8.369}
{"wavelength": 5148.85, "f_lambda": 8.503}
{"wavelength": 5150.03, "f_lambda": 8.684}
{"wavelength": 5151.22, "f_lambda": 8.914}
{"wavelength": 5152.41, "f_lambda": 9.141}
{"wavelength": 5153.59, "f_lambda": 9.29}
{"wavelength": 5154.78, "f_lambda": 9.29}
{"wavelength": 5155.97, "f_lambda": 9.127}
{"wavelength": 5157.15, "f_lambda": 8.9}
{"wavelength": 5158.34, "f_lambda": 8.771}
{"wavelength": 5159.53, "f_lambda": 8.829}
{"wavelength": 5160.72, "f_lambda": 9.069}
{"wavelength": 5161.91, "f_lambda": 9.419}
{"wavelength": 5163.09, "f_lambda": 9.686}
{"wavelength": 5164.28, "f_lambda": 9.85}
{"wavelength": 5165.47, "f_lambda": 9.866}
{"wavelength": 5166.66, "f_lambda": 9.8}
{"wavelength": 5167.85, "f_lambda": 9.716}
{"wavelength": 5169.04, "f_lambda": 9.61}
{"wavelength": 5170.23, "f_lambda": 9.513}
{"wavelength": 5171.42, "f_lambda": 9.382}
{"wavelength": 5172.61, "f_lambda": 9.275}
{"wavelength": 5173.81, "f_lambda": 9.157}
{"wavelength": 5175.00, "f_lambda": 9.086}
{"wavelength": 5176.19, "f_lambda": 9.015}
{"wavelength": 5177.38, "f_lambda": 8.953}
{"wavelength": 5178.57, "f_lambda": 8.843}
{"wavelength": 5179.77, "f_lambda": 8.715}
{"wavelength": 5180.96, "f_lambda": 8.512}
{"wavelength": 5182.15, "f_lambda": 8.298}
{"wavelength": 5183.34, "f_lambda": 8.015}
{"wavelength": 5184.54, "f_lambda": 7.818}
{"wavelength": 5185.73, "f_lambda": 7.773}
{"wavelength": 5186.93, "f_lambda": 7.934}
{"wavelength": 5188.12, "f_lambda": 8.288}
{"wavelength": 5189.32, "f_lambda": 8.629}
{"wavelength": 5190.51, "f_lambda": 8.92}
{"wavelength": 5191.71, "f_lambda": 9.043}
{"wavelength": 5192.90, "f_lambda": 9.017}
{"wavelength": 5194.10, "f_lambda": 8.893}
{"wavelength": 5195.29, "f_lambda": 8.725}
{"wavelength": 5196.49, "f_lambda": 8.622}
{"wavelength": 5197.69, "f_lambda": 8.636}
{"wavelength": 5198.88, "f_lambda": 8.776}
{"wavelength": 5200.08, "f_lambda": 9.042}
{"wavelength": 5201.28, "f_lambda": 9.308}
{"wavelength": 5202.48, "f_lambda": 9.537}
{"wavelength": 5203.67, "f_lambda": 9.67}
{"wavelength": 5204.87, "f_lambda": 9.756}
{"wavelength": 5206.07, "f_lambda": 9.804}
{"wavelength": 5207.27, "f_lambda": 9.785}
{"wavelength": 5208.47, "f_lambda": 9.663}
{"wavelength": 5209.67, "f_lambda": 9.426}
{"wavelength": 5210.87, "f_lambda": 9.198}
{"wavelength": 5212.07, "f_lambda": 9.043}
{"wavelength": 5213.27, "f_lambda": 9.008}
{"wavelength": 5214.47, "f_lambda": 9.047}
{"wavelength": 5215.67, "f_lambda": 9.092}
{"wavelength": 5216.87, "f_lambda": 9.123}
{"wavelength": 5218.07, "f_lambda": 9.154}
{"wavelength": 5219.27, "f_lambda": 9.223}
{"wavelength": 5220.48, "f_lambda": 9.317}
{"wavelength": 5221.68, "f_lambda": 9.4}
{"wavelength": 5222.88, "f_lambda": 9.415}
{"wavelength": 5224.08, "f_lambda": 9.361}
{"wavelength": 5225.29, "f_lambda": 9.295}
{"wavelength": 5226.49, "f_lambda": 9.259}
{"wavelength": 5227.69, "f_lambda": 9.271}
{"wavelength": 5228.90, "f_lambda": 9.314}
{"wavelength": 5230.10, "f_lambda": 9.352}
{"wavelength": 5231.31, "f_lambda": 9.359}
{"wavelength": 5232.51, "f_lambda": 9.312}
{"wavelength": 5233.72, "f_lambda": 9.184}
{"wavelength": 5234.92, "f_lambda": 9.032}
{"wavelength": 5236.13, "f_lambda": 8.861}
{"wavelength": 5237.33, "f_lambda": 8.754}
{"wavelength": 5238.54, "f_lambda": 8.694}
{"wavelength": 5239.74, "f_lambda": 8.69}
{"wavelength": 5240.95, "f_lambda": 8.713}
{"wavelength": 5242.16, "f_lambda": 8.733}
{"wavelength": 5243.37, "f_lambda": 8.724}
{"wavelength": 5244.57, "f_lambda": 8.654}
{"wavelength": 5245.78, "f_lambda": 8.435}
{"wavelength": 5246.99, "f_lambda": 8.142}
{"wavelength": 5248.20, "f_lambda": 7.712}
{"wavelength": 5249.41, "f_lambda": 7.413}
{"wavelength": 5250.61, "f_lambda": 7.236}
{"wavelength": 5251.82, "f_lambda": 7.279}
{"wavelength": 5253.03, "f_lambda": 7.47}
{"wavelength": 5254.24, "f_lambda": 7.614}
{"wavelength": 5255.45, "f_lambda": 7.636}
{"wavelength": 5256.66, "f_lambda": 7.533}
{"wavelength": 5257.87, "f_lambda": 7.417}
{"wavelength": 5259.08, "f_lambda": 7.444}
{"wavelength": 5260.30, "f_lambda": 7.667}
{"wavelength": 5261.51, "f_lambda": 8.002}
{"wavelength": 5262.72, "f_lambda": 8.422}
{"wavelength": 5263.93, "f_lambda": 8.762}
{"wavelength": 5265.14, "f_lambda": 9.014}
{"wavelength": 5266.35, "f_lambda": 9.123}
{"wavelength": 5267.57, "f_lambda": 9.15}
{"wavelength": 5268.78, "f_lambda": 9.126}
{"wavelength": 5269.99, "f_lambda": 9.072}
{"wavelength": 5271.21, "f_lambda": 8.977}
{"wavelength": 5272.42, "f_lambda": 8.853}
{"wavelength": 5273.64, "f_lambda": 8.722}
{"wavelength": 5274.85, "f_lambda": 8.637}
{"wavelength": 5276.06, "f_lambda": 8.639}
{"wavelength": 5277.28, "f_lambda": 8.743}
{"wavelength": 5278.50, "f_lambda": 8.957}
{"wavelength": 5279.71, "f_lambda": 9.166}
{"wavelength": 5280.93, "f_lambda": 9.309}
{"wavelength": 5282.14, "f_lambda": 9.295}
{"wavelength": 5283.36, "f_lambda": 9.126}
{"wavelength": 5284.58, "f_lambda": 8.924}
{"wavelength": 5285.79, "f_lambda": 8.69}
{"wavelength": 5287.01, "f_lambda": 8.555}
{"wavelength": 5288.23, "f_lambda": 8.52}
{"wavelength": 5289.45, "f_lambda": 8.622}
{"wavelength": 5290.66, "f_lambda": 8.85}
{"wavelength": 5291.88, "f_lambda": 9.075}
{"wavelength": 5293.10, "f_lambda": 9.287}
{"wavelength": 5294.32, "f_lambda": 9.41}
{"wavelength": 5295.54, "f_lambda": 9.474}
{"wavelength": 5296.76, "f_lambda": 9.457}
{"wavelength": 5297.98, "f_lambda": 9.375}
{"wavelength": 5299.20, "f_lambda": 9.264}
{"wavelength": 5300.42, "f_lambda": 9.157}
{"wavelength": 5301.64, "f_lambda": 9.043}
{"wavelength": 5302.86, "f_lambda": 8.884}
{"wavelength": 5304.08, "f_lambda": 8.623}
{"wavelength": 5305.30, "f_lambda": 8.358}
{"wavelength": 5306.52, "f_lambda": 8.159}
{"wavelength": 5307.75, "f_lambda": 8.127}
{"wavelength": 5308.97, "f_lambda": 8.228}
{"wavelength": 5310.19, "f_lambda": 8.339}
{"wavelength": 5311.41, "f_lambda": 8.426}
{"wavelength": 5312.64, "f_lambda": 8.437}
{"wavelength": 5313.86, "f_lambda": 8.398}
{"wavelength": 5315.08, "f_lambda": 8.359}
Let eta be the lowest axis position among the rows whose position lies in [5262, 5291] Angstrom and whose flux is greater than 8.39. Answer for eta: 5262.72 Angstrom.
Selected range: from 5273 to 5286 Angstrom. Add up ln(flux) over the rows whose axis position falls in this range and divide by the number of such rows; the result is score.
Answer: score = 2.19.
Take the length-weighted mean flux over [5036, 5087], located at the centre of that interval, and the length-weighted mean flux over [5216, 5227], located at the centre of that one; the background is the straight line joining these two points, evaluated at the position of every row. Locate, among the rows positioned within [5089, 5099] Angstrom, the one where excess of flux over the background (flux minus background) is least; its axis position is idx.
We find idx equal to 5093.43 Angstrom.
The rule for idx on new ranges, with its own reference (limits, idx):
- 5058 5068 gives 5064.19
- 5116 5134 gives 5122.83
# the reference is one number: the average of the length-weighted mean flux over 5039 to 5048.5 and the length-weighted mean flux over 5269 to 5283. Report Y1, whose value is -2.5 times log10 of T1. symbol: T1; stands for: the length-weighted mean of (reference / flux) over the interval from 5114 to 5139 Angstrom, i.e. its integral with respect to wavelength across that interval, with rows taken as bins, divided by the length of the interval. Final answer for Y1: -0.03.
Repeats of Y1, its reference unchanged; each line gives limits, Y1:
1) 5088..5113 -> 0.05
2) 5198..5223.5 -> 0.12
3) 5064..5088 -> 0.01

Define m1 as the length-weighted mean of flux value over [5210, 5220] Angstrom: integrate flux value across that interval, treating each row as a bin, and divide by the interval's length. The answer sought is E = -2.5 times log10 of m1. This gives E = -2.40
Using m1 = 9.1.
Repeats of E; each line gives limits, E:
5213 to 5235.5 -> -2.41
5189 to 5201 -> -2.37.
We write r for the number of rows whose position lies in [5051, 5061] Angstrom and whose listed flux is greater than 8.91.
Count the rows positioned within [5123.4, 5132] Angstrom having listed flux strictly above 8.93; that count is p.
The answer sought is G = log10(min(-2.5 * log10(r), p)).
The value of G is 0.00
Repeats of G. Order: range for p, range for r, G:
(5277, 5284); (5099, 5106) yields 0.70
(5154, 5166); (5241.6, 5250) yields 0.85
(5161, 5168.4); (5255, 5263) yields 0.78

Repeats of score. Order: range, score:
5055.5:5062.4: 2.10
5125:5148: 2.13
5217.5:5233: 2.23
